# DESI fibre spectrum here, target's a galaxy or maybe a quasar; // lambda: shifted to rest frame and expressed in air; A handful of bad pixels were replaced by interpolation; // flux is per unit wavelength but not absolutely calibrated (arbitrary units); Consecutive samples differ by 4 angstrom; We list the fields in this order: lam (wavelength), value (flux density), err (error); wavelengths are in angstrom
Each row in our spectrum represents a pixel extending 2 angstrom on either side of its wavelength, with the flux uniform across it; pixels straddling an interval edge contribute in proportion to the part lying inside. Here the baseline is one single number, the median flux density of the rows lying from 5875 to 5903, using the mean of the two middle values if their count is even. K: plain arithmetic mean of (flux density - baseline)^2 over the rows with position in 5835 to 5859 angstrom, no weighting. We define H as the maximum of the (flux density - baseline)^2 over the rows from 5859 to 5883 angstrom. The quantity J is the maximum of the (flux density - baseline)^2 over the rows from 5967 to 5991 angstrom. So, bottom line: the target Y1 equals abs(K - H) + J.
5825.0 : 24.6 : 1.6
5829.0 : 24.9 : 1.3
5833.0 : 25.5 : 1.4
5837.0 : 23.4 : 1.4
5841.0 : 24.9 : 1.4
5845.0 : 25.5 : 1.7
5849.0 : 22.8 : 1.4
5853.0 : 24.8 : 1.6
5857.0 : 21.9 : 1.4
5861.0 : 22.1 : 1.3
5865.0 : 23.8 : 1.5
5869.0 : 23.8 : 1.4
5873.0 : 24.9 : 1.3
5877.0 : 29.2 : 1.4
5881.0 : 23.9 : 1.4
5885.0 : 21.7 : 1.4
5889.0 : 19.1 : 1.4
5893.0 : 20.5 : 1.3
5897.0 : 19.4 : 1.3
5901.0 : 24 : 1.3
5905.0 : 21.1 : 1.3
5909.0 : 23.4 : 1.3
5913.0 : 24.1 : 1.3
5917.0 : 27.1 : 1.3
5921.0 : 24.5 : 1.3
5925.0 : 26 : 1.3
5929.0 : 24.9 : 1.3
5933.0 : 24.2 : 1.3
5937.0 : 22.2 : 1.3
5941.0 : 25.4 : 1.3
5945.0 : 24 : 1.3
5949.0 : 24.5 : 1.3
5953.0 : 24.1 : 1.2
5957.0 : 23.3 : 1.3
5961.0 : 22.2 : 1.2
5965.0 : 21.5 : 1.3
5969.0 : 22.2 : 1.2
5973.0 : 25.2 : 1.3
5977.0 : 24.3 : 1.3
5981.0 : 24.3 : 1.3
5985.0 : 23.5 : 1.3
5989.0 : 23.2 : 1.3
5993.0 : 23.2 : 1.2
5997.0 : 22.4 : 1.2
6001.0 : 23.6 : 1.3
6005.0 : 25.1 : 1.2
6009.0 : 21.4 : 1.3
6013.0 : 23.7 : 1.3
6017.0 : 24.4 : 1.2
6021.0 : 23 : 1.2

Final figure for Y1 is 62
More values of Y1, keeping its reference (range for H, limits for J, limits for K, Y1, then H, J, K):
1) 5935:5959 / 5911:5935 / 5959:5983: 38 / 14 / 29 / 4.4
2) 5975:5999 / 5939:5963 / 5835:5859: 14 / 7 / 14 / 6.4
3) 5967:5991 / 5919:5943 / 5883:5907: 28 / 12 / 18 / 3.2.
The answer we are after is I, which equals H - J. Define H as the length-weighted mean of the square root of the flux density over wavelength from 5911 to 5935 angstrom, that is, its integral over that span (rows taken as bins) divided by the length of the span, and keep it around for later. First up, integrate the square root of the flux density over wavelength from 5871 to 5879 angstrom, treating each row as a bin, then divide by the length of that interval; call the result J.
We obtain -0.18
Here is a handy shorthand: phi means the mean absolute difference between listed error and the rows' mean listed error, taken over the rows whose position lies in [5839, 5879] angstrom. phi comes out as 0.096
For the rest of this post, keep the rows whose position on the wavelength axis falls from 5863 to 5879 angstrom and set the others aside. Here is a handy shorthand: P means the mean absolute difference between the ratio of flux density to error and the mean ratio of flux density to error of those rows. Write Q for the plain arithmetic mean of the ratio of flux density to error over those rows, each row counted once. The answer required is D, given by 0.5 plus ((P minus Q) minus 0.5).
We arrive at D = -16.4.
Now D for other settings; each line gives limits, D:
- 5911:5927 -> -18.7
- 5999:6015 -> -17.2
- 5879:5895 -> -14.6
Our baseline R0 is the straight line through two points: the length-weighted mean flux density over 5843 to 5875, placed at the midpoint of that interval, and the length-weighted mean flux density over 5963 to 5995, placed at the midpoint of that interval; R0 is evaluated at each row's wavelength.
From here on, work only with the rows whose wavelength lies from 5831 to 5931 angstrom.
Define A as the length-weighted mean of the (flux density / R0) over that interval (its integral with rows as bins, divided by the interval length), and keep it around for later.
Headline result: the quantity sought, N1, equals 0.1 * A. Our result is 0.100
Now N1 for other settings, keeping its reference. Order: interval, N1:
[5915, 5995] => 0.102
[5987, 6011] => 0.099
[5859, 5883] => 0.104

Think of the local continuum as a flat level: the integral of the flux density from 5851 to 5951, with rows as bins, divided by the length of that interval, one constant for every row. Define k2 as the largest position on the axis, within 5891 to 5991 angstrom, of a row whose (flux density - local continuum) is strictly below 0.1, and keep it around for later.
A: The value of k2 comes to 5989.0 angstrom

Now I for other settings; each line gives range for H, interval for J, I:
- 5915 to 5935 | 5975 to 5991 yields 0.15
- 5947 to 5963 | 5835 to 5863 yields -0.01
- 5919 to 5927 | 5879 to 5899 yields 0.45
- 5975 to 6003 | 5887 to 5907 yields 0.29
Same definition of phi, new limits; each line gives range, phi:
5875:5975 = 0.031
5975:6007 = 0.047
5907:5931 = 0.000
